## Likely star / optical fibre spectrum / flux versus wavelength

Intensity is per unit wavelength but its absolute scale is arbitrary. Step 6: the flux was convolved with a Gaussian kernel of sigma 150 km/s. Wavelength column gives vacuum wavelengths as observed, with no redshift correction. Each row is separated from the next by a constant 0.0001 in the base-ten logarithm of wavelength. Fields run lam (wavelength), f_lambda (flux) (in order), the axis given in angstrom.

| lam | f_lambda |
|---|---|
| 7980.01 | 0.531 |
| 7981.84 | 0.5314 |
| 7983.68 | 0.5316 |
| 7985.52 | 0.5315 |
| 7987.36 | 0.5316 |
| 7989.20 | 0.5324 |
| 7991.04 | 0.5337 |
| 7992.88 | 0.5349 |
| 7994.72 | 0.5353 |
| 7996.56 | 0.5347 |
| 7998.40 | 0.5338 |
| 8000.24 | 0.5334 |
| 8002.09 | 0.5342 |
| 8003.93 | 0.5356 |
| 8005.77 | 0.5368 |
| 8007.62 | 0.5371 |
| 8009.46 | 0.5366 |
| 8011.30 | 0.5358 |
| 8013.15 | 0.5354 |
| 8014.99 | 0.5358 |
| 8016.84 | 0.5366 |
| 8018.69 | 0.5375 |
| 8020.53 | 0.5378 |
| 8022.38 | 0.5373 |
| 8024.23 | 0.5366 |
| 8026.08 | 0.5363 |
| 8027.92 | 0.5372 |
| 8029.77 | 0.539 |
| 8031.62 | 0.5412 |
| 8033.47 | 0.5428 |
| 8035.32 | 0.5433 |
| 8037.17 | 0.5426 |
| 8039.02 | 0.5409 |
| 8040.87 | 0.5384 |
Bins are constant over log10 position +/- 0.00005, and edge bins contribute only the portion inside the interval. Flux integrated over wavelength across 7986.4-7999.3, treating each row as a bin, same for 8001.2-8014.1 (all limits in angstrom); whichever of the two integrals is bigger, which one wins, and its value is 6.92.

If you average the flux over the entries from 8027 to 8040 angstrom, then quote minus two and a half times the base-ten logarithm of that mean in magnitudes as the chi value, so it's 0.667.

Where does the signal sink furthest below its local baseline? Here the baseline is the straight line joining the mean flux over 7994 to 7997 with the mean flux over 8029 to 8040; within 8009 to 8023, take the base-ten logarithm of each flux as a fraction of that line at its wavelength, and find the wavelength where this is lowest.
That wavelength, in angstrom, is 8013.15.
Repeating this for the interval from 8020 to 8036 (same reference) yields 8026.08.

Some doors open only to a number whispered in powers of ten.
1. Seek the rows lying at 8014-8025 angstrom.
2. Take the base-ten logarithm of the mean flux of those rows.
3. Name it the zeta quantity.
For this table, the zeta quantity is -0.270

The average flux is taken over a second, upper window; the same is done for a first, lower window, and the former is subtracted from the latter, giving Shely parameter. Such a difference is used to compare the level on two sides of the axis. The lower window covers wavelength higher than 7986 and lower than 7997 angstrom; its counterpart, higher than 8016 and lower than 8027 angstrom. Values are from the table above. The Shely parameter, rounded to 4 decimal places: -0.0033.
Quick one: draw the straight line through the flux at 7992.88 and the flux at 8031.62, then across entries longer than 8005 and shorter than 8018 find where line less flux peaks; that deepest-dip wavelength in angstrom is 8013.15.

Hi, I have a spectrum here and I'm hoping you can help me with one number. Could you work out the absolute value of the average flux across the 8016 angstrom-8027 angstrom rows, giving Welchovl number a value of 0.537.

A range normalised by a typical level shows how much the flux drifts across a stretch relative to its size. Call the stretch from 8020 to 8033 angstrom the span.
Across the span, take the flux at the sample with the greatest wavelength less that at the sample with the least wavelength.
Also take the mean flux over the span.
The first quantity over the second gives 0.0063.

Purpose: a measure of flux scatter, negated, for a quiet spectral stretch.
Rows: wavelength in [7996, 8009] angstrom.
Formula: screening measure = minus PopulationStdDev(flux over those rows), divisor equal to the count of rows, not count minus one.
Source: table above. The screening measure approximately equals -0.0013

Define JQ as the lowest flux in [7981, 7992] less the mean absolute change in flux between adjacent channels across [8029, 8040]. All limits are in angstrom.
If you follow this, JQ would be 0.5301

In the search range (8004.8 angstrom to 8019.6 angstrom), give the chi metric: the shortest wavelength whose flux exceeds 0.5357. 8005.77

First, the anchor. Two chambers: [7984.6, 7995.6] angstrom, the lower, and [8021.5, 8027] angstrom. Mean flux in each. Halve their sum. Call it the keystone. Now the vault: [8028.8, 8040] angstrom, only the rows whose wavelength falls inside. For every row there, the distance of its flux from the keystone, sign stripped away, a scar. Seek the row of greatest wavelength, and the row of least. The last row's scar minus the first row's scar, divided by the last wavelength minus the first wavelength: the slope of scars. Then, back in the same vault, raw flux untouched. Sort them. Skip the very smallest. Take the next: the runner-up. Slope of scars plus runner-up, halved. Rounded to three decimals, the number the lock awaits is 0.271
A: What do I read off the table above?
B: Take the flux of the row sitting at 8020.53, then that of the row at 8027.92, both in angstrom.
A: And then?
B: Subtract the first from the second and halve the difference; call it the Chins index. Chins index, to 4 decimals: -0.0003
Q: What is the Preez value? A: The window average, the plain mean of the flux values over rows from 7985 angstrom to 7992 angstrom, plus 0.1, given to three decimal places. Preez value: 0.632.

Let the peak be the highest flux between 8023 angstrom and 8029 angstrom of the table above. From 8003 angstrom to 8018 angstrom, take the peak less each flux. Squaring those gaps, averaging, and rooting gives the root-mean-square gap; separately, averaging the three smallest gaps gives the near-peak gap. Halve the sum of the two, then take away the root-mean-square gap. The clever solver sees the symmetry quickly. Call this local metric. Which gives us -0.0004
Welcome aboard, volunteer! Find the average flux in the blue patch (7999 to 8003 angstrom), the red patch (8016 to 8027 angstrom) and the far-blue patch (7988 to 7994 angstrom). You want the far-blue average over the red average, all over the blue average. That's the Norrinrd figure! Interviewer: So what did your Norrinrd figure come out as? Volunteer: 1.86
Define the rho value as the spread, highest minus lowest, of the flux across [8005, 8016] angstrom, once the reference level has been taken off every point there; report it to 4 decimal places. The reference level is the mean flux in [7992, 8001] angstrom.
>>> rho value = 0.0017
